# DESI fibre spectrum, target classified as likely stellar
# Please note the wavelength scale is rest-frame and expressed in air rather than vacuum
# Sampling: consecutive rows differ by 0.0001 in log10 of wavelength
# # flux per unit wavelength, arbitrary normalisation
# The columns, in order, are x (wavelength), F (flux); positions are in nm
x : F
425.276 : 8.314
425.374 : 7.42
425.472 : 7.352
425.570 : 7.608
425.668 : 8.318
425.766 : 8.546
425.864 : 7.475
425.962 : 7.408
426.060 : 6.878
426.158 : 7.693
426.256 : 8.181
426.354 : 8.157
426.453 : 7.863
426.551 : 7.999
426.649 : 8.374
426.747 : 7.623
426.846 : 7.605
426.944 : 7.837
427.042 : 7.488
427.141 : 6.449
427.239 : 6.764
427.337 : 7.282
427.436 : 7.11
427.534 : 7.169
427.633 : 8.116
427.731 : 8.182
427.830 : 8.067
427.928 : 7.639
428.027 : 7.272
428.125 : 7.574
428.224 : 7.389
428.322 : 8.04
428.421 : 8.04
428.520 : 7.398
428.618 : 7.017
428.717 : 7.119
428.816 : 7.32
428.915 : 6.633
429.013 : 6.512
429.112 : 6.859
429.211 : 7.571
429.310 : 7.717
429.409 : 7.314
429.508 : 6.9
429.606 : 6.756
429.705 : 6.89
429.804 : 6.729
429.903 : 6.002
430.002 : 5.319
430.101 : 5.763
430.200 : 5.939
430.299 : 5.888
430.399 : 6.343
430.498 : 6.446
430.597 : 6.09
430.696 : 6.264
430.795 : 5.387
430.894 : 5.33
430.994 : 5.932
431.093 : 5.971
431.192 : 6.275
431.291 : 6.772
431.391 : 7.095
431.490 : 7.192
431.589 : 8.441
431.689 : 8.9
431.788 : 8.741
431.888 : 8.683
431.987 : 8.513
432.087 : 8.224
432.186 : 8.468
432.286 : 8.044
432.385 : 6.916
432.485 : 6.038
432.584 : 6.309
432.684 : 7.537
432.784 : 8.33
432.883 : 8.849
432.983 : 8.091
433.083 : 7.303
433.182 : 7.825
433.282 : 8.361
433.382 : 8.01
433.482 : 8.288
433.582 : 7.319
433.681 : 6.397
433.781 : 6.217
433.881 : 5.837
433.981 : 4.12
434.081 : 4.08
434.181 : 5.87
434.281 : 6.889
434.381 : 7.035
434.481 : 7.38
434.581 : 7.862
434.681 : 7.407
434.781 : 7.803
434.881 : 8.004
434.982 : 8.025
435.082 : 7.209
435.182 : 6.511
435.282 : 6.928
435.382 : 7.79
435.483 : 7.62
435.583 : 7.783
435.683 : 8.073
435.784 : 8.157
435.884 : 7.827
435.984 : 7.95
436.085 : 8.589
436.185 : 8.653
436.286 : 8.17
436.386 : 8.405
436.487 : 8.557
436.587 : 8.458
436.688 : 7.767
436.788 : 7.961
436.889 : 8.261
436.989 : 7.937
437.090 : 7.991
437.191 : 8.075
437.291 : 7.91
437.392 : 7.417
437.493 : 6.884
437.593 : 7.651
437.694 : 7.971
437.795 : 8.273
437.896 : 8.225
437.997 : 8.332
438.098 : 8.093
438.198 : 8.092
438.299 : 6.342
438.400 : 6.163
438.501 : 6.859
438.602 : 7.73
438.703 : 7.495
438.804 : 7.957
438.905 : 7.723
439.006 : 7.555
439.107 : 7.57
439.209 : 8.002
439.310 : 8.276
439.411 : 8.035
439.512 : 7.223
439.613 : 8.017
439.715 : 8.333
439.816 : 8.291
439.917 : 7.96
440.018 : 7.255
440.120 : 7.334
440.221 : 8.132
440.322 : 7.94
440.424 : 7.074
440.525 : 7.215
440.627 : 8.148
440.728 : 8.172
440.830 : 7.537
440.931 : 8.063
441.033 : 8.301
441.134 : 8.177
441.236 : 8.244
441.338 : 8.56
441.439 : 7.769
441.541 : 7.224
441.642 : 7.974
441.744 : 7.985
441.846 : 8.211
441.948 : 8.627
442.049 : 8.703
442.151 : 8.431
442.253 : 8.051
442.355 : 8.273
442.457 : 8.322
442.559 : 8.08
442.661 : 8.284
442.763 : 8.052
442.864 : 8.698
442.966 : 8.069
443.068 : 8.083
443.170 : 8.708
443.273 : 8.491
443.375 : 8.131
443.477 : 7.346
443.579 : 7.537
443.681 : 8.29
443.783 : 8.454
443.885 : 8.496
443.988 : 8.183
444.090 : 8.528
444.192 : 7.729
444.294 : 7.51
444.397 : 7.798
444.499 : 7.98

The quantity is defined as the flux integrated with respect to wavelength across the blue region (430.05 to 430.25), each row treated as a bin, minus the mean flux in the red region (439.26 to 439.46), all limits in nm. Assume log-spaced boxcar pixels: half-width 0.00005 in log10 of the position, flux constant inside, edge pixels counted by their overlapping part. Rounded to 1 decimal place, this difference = -7.0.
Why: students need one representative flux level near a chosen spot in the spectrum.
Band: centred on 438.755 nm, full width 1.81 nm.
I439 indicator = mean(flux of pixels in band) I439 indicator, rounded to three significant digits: 7.65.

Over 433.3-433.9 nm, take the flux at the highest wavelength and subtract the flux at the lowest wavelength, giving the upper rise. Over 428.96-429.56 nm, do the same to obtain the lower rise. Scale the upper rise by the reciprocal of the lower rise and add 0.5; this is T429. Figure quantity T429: -5.1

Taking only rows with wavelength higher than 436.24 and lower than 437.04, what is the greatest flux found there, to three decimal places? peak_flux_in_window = 8.557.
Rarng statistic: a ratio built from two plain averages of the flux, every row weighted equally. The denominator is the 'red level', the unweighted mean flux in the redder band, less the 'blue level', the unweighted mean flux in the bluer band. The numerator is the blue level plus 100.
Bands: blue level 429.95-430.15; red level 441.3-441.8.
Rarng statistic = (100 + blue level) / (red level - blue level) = 45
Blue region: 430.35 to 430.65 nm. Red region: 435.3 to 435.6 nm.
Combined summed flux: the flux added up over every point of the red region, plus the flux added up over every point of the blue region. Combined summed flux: 42.1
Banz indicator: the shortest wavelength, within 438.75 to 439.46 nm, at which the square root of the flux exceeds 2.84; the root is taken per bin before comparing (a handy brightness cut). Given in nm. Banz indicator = 439.310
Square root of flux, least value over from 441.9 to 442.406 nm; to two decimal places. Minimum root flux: 2.84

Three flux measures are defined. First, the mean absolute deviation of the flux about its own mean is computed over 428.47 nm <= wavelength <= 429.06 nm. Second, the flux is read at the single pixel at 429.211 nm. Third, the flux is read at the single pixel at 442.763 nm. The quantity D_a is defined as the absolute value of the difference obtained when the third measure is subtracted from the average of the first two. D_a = 4.1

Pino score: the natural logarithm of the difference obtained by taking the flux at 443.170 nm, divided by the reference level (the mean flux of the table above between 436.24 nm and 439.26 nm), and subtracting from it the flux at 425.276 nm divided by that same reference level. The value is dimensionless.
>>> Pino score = -3.0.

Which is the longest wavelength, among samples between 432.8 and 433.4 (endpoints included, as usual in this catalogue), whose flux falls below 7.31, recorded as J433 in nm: 433.083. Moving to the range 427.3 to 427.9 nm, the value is 427.534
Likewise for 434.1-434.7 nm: 434.381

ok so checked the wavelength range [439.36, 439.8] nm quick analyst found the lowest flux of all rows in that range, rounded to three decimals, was 7.223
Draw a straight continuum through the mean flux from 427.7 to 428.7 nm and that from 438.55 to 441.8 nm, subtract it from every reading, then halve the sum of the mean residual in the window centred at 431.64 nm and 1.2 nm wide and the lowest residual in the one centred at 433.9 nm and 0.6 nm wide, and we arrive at -1.8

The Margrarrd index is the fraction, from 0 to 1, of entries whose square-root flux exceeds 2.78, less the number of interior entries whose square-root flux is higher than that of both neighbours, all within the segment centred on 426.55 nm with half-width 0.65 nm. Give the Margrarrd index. -2.5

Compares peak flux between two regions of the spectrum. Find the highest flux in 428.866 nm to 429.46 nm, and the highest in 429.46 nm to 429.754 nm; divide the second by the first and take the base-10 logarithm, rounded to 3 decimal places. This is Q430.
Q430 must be -0.049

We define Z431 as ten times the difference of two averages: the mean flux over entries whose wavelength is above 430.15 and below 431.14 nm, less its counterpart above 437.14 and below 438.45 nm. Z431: -17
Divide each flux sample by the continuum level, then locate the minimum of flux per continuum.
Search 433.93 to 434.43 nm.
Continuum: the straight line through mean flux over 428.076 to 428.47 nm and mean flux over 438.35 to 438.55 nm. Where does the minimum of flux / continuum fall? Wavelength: 434.081 nm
